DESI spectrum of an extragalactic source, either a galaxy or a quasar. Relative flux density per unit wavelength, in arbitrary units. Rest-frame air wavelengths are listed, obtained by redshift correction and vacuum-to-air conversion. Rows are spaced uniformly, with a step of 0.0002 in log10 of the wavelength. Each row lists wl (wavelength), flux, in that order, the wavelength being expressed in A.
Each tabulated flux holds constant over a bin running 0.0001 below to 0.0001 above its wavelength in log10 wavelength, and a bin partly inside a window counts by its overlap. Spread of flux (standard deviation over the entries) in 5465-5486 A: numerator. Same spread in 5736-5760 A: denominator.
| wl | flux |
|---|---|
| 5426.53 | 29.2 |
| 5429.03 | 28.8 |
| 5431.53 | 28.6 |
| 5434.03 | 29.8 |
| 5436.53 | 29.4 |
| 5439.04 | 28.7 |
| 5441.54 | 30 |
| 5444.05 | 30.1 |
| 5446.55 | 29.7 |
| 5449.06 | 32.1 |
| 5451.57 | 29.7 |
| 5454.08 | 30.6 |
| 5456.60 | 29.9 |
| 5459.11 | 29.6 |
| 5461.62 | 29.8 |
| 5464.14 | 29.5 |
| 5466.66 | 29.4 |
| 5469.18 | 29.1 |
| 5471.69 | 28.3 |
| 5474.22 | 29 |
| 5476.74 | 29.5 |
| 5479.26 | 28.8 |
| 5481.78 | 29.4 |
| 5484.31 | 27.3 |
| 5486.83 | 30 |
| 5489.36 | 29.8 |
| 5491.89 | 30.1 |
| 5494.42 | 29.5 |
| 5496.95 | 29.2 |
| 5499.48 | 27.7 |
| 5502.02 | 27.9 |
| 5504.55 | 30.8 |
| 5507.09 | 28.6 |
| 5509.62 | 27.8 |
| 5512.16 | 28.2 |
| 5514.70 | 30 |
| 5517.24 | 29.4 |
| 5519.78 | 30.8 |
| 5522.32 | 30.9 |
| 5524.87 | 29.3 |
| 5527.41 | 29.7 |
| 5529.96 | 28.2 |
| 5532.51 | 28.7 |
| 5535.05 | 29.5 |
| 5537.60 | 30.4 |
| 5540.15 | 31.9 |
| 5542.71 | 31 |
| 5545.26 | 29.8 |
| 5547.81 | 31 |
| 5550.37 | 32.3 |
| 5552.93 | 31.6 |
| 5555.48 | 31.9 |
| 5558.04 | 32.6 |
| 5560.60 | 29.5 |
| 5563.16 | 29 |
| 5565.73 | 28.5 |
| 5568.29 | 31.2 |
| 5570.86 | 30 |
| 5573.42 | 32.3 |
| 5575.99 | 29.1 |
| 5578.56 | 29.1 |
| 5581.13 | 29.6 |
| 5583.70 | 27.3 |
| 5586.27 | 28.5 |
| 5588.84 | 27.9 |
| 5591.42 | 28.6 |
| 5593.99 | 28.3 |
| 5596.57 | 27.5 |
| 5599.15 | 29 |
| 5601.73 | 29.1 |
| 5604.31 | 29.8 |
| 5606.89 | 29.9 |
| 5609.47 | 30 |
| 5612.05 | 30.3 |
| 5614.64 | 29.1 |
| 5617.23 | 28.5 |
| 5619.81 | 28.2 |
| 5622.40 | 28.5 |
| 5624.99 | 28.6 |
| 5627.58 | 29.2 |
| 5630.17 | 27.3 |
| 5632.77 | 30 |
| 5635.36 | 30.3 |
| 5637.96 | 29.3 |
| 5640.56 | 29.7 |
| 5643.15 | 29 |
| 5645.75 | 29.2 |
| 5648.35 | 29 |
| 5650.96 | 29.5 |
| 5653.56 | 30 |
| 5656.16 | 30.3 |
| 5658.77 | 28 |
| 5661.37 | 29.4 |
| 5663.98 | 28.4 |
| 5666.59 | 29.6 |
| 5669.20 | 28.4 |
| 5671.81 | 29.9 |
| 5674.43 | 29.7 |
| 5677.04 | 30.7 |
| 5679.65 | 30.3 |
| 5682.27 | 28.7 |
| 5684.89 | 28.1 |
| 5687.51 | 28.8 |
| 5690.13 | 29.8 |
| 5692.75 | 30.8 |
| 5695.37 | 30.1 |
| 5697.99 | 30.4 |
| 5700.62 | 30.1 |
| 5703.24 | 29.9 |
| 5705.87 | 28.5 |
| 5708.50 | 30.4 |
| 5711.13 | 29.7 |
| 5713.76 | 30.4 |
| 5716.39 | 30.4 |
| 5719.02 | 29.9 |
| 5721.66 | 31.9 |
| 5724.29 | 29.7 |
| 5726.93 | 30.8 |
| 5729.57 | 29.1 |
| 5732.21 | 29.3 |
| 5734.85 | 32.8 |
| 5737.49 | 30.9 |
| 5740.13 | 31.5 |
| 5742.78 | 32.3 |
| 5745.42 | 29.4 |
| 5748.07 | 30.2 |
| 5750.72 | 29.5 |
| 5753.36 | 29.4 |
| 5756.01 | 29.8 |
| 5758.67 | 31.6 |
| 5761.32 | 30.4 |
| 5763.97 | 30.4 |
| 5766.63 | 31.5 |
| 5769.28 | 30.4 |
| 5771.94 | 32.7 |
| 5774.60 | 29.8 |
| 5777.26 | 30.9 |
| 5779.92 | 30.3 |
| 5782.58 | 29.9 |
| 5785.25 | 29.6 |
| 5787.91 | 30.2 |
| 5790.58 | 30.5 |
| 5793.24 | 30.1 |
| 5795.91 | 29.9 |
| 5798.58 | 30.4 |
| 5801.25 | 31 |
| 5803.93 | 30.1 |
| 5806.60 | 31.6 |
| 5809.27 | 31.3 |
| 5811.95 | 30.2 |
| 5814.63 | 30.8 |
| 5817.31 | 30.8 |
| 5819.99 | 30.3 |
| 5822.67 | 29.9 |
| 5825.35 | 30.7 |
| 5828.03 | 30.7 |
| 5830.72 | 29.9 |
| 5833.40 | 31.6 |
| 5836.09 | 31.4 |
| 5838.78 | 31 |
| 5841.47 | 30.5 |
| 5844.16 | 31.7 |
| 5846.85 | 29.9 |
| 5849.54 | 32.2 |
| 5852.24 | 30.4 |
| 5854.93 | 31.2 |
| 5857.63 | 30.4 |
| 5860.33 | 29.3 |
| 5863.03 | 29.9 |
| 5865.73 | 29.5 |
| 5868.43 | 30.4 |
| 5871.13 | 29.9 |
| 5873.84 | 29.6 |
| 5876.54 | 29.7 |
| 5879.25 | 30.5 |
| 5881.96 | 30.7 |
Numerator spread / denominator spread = 0.7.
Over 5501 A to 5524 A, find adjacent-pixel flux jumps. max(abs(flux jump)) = 2.9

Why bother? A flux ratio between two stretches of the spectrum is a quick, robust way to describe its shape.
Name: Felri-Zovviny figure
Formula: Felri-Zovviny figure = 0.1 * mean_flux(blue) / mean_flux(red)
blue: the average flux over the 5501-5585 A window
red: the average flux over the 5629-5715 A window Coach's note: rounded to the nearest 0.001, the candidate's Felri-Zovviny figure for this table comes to 0.101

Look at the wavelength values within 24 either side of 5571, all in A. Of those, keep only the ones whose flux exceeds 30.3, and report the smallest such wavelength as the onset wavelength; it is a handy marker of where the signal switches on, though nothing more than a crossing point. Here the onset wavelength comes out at 5547.81 A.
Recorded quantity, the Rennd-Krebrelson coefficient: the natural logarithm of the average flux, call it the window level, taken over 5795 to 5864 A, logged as 3.423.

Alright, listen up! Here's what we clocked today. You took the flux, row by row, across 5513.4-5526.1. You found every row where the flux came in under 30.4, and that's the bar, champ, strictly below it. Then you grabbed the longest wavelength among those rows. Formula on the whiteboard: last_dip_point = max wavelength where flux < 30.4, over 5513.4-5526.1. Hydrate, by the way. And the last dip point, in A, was 5524.87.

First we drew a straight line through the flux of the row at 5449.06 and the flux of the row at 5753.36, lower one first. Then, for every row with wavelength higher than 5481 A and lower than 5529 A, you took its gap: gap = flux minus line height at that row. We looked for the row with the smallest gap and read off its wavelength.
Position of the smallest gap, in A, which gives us 5484.31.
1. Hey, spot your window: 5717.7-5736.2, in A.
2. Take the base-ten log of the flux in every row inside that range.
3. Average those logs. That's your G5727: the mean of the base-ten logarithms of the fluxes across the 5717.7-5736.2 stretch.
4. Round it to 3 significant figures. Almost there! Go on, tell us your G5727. 1.48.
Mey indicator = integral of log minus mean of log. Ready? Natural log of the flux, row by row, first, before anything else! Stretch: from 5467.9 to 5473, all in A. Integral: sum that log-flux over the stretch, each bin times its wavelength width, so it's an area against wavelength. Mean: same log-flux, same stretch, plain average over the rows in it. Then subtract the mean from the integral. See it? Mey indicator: 14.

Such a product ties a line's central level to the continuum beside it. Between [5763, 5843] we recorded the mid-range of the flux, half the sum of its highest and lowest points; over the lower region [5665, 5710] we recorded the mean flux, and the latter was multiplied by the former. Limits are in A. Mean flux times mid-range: 924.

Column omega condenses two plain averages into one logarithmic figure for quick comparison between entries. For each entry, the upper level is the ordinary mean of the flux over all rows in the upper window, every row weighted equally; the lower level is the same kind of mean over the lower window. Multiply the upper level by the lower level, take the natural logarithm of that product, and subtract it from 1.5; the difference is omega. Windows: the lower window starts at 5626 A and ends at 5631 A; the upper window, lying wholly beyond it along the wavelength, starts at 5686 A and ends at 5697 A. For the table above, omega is -5.24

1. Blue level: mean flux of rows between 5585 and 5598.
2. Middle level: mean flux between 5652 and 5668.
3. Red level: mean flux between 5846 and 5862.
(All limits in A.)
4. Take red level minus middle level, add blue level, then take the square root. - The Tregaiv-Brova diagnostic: 5.43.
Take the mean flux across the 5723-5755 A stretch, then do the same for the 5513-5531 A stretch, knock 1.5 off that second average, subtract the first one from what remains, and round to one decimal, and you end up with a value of -2.2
